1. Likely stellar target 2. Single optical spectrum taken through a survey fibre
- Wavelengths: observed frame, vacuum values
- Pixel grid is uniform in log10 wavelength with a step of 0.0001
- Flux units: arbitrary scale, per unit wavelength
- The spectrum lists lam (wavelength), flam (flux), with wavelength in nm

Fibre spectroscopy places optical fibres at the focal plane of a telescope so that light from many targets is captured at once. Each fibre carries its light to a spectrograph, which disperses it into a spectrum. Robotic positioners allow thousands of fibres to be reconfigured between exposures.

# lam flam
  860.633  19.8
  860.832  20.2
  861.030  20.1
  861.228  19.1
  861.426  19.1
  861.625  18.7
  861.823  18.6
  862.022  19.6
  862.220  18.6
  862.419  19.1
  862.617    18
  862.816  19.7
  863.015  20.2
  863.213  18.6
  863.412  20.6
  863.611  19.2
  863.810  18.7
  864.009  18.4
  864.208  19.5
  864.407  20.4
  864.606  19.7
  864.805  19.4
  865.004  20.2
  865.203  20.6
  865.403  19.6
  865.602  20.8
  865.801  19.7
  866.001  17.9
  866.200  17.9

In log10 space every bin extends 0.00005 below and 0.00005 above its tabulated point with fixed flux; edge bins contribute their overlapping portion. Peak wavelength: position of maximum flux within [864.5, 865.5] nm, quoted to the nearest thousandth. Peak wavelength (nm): 865.203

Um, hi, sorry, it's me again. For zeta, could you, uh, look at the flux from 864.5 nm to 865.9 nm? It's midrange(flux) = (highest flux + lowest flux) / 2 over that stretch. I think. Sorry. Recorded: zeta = 20.1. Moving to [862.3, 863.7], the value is 19.3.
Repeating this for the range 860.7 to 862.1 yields 19.4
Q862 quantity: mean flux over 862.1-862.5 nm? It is 18.9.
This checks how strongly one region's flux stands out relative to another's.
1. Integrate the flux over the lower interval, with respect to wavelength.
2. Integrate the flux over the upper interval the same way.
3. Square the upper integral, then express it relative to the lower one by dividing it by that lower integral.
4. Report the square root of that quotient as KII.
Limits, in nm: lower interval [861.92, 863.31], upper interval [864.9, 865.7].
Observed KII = 3.1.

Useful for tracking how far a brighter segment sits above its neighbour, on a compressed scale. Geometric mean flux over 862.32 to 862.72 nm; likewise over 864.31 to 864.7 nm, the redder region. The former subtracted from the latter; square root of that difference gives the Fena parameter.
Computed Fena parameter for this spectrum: 1.23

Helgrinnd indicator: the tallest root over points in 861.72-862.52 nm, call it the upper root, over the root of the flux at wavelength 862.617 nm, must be 1.04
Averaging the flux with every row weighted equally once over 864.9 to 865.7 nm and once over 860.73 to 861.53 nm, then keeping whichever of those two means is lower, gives 19.6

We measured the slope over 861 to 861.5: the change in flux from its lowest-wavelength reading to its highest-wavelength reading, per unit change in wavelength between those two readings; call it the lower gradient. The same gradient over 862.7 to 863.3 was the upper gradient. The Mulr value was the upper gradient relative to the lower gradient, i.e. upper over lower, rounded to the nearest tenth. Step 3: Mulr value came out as 1.1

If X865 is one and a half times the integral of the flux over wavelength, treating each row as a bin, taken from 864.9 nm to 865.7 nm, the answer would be 24.3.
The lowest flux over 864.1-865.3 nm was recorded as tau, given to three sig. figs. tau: 19.4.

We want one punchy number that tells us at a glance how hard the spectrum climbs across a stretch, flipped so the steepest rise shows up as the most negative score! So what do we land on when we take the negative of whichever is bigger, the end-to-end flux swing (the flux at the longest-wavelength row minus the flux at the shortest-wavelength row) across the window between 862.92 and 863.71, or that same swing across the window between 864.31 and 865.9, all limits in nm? 0.7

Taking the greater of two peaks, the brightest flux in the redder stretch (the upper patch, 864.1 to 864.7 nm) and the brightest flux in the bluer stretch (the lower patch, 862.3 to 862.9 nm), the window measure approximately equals 20.4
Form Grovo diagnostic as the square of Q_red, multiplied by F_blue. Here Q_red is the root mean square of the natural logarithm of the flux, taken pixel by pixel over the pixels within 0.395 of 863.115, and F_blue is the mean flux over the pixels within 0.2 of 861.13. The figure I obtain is 175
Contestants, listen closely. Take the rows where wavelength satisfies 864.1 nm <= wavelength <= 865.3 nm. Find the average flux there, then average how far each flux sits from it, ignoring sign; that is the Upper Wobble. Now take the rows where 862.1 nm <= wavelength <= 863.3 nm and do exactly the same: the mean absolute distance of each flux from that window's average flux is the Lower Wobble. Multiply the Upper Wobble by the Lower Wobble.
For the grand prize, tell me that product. 0.27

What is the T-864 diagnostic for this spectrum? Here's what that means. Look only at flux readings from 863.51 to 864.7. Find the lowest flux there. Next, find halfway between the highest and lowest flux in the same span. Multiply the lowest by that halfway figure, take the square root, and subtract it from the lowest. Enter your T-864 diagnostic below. -0.49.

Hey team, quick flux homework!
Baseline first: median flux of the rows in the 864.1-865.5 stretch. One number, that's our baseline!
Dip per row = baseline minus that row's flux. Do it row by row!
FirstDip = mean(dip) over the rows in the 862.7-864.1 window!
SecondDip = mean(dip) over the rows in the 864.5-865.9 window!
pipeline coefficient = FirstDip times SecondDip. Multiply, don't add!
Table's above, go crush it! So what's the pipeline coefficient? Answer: -0.11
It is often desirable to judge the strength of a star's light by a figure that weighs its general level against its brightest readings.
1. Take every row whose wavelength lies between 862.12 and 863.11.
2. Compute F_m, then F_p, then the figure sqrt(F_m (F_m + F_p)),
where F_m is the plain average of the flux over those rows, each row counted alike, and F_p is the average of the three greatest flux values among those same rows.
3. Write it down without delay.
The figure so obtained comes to 27.2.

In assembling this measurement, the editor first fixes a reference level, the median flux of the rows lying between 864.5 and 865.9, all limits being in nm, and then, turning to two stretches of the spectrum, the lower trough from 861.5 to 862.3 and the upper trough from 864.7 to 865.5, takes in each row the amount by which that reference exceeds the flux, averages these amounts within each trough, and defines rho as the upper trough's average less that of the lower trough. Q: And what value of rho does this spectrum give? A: -1.1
